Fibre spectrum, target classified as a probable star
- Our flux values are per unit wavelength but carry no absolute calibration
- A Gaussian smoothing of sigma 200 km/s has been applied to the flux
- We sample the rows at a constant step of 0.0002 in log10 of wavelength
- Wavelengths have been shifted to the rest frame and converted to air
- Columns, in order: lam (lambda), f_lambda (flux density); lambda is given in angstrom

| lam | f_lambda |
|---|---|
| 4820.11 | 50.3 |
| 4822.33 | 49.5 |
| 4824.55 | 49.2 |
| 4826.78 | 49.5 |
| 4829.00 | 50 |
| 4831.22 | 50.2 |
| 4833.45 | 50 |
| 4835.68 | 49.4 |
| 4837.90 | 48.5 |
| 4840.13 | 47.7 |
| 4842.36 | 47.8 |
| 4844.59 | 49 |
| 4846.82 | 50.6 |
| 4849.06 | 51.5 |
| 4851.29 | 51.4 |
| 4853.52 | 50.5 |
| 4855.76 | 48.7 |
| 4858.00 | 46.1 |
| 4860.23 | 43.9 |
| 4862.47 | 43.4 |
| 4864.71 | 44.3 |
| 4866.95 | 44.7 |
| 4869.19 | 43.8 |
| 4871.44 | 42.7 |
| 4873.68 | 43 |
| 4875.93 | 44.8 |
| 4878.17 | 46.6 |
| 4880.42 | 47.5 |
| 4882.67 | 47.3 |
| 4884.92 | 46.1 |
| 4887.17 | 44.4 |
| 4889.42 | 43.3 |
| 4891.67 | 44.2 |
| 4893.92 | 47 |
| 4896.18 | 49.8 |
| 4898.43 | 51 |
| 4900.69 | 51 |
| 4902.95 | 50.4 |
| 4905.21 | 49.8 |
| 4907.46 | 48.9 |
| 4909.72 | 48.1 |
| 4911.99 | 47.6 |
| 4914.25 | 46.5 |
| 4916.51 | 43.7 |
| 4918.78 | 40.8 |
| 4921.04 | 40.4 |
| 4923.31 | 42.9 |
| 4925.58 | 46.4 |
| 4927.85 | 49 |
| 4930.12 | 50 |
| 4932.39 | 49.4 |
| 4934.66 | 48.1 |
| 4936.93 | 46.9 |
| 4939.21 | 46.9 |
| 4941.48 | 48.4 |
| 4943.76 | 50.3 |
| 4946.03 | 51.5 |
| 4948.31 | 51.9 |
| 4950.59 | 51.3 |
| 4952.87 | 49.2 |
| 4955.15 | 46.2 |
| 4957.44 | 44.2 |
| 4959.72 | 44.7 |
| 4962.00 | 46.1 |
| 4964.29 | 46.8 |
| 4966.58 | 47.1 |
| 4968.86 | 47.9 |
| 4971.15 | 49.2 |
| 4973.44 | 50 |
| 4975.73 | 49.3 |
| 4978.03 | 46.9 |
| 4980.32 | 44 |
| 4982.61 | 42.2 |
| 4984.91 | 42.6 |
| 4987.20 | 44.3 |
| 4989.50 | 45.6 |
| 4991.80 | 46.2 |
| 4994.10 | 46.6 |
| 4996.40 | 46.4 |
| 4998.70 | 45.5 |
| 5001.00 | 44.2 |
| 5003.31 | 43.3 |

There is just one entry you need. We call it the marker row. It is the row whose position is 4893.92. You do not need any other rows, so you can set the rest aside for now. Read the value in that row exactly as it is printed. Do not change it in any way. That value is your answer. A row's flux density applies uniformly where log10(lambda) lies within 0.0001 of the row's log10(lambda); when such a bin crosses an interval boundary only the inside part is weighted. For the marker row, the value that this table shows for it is 47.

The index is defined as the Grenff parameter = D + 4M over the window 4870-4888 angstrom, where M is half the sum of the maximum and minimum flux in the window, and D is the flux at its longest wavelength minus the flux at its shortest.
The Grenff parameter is 182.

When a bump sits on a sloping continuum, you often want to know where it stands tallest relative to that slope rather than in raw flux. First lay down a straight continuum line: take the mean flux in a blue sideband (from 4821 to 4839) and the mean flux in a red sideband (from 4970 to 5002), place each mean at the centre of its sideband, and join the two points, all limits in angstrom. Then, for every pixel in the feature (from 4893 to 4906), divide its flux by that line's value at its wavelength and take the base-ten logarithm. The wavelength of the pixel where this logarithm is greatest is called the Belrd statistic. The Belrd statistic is 4900.69 angstrom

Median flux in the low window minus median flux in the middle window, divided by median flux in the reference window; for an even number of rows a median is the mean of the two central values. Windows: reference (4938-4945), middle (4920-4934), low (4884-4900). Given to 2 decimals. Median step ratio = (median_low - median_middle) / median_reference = -0.03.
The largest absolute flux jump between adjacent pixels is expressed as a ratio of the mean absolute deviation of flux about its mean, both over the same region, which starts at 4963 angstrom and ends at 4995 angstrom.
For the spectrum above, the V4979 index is 1.55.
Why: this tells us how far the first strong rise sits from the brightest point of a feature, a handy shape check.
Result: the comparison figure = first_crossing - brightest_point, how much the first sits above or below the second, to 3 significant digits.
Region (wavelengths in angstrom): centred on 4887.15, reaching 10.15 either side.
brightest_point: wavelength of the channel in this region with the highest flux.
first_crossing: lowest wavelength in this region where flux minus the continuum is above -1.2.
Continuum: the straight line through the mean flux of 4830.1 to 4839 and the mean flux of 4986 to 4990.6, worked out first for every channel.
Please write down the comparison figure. -15.8 angstrom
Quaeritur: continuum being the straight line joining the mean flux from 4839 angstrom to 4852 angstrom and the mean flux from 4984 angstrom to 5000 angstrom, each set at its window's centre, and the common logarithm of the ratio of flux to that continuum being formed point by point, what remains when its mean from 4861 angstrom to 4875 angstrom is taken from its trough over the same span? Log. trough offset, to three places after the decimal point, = -0.009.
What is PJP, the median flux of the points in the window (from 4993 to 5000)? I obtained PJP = 46.4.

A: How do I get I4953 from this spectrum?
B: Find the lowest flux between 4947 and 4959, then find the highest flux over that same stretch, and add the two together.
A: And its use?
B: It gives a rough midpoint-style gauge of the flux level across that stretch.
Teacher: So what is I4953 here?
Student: 96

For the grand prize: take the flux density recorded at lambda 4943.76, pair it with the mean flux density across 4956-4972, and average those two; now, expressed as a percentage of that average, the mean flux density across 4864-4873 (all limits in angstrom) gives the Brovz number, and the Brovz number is 91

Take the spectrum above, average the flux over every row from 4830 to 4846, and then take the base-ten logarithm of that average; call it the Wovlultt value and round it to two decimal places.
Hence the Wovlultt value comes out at 1.69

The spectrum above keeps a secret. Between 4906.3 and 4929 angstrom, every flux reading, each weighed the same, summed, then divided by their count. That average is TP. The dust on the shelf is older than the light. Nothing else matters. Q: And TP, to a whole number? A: 45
